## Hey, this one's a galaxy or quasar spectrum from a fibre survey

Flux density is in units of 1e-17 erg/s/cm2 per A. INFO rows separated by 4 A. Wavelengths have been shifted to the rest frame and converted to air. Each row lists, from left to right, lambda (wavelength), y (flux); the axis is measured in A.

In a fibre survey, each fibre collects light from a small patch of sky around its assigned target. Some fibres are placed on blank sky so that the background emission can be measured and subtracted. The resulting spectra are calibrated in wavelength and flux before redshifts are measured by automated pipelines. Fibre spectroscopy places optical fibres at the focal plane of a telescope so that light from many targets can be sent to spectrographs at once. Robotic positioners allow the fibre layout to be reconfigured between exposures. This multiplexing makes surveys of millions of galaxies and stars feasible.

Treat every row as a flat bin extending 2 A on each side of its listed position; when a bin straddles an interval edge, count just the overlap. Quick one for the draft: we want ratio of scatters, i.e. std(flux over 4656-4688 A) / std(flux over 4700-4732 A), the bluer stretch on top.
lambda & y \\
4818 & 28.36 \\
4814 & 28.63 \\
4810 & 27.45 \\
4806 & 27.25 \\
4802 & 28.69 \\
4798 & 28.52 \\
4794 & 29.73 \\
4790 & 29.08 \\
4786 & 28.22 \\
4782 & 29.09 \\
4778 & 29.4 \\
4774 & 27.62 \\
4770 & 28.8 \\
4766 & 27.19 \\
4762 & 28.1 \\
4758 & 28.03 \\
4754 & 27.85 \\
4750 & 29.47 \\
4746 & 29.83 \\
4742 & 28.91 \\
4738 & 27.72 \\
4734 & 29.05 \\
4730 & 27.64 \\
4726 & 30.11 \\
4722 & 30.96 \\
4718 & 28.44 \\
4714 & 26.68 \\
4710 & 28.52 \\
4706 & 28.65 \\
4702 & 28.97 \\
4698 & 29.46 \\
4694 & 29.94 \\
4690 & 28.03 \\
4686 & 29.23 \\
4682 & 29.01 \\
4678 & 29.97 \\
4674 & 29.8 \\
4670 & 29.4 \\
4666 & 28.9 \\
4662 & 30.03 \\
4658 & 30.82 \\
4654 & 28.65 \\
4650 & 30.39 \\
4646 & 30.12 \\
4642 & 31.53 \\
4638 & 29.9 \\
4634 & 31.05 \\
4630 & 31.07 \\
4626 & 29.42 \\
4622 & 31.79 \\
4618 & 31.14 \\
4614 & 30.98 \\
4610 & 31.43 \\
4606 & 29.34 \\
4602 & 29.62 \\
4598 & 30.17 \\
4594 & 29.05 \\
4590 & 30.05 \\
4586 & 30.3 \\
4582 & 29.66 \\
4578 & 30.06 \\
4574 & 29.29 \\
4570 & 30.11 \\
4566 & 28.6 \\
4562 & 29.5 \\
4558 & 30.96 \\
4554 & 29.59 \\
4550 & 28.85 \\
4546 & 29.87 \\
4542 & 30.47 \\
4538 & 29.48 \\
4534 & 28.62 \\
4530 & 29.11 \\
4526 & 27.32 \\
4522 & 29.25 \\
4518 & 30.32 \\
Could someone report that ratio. 0.48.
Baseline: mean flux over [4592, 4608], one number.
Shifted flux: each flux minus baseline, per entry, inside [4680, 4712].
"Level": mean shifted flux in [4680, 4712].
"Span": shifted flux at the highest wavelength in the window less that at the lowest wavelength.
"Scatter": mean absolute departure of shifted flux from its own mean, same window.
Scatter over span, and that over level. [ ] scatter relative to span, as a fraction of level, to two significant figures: 1.6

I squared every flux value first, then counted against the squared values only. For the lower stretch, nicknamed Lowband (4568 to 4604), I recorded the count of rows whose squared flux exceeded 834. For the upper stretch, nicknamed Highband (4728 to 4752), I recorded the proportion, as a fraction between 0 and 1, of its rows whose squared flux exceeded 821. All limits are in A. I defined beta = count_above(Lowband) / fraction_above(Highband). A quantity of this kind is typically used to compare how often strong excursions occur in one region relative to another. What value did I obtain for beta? 13.5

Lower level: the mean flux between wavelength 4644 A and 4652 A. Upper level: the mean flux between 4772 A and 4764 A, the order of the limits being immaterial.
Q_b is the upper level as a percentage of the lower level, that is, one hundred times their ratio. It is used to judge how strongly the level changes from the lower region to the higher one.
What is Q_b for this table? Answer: 92.5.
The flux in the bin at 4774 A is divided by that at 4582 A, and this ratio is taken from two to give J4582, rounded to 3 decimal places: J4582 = 1.069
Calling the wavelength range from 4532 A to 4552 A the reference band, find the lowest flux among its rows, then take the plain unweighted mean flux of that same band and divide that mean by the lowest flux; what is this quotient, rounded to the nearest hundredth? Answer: 1.03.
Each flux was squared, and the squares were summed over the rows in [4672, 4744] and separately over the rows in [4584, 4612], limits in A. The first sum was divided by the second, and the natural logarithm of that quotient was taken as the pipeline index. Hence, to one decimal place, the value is 0.9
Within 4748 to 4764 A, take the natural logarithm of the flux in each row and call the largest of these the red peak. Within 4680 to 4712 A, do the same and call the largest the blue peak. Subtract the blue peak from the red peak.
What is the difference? -0.016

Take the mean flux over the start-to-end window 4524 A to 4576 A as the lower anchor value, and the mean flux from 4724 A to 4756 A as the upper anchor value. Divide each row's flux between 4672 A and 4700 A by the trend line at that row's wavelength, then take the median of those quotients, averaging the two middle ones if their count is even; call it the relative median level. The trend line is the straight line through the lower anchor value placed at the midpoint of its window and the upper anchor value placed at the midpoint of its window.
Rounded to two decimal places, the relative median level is 1.02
